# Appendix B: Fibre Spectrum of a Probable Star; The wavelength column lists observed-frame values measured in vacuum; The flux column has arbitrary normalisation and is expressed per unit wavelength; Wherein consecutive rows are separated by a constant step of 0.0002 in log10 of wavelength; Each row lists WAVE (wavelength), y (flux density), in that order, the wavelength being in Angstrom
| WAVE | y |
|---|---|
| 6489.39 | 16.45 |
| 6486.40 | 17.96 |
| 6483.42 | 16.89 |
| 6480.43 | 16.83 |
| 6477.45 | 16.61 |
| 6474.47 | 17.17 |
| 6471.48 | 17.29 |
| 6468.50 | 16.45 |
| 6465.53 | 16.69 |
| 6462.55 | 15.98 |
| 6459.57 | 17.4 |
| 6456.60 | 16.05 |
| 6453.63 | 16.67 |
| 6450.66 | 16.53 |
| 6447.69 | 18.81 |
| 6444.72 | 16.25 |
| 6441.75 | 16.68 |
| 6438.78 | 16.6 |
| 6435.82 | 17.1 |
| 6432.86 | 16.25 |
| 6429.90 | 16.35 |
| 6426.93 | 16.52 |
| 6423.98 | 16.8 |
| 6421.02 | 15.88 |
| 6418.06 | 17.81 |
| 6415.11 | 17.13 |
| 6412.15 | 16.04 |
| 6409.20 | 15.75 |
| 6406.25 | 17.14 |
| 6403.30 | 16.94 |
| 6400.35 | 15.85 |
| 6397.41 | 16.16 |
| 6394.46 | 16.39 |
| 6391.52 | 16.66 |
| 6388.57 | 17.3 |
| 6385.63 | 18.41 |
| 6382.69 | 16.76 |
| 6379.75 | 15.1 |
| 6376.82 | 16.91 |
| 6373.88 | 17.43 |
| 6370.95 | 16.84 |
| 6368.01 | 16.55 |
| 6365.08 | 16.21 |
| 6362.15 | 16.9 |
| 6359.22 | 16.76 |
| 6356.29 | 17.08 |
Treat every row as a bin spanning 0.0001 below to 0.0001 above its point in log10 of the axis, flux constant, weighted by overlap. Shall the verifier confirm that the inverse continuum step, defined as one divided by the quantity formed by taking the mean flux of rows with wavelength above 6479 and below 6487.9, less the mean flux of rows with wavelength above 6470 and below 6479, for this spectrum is 5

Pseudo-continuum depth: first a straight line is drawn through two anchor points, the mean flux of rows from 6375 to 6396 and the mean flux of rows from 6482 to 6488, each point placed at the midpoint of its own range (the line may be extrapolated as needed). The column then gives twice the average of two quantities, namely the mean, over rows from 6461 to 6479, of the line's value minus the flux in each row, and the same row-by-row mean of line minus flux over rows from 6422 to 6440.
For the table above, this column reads 1.1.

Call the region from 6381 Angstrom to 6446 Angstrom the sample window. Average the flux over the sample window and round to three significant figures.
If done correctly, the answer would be 16.7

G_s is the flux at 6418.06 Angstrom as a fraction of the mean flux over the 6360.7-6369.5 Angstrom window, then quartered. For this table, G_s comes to 0.269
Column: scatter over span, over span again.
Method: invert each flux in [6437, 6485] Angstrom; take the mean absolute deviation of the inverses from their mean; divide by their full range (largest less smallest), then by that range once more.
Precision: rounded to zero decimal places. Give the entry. 17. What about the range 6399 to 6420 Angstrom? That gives 45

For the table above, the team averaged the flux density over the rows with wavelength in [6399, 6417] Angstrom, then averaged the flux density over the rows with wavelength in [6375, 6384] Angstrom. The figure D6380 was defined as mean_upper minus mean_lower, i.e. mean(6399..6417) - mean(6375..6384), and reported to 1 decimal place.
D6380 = 0.2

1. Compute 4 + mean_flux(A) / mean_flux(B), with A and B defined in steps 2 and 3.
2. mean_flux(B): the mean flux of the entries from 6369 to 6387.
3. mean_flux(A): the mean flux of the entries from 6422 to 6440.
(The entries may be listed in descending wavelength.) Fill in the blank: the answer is 4.98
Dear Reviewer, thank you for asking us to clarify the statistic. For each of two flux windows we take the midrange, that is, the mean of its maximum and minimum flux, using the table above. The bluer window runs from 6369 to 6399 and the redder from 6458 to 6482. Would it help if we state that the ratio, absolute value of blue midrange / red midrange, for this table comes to 1.00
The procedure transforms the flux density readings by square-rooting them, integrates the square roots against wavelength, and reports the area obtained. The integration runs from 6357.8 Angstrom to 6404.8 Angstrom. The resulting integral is 192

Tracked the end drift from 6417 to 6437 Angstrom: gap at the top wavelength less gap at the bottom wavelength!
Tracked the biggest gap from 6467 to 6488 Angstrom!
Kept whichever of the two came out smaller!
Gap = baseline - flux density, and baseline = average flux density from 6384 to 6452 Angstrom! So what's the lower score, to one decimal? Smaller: 0.3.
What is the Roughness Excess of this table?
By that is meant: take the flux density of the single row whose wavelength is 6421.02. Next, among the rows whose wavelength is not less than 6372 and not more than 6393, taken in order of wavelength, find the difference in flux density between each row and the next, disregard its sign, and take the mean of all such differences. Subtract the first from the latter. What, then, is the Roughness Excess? -14.6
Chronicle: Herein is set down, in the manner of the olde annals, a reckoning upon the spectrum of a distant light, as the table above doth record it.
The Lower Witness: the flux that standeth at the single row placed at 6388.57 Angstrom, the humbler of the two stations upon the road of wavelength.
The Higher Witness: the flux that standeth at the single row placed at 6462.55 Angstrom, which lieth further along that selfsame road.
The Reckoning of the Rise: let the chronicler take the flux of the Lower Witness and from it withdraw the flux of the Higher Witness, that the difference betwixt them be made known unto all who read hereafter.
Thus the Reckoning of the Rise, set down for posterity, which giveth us 1.3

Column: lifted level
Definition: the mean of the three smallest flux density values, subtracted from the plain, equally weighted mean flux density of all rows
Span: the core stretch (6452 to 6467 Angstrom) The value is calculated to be 0.32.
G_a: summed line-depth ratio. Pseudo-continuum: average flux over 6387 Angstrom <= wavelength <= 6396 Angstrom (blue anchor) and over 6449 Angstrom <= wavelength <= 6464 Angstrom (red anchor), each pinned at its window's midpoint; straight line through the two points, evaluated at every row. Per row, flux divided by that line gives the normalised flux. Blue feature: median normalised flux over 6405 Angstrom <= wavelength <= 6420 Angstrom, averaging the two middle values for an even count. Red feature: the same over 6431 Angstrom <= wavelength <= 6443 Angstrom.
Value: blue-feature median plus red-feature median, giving 2.03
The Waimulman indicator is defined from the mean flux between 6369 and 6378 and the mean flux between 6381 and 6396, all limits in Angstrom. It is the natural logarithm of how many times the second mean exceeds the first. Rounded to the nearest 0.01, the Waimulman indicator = 0.00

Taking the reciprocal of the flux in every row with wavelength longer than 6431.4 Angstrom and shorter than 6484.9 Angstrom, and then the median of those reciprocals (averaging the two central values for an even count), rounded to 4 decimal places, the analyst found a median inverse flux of 0.0600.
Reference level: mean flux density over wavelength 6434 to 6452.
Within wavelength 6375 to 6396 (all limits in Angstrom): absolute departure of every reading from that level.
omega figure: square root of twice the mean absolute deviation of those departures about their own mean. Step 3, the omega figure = 1.05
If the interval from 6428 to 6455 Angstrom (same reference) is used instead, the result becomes 0.81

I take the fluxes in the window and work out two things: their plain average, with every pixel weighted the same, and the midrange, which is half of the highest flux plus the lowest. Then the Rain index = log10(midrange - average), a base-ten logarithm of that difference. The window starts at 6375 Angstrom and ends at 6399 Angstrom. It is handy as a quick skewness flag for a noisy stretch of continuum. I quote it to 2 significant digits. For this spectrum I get -1.4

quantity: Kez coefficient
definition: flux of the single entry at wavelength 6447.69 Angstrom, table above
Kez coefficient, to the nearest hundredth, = 18.81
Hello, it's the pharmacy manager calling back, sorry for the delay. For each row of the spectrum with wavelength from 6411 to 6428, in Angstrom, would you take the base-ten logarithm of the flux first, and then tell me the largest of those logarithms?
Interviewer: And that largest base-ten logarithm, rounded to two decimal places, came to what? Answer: 1.25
